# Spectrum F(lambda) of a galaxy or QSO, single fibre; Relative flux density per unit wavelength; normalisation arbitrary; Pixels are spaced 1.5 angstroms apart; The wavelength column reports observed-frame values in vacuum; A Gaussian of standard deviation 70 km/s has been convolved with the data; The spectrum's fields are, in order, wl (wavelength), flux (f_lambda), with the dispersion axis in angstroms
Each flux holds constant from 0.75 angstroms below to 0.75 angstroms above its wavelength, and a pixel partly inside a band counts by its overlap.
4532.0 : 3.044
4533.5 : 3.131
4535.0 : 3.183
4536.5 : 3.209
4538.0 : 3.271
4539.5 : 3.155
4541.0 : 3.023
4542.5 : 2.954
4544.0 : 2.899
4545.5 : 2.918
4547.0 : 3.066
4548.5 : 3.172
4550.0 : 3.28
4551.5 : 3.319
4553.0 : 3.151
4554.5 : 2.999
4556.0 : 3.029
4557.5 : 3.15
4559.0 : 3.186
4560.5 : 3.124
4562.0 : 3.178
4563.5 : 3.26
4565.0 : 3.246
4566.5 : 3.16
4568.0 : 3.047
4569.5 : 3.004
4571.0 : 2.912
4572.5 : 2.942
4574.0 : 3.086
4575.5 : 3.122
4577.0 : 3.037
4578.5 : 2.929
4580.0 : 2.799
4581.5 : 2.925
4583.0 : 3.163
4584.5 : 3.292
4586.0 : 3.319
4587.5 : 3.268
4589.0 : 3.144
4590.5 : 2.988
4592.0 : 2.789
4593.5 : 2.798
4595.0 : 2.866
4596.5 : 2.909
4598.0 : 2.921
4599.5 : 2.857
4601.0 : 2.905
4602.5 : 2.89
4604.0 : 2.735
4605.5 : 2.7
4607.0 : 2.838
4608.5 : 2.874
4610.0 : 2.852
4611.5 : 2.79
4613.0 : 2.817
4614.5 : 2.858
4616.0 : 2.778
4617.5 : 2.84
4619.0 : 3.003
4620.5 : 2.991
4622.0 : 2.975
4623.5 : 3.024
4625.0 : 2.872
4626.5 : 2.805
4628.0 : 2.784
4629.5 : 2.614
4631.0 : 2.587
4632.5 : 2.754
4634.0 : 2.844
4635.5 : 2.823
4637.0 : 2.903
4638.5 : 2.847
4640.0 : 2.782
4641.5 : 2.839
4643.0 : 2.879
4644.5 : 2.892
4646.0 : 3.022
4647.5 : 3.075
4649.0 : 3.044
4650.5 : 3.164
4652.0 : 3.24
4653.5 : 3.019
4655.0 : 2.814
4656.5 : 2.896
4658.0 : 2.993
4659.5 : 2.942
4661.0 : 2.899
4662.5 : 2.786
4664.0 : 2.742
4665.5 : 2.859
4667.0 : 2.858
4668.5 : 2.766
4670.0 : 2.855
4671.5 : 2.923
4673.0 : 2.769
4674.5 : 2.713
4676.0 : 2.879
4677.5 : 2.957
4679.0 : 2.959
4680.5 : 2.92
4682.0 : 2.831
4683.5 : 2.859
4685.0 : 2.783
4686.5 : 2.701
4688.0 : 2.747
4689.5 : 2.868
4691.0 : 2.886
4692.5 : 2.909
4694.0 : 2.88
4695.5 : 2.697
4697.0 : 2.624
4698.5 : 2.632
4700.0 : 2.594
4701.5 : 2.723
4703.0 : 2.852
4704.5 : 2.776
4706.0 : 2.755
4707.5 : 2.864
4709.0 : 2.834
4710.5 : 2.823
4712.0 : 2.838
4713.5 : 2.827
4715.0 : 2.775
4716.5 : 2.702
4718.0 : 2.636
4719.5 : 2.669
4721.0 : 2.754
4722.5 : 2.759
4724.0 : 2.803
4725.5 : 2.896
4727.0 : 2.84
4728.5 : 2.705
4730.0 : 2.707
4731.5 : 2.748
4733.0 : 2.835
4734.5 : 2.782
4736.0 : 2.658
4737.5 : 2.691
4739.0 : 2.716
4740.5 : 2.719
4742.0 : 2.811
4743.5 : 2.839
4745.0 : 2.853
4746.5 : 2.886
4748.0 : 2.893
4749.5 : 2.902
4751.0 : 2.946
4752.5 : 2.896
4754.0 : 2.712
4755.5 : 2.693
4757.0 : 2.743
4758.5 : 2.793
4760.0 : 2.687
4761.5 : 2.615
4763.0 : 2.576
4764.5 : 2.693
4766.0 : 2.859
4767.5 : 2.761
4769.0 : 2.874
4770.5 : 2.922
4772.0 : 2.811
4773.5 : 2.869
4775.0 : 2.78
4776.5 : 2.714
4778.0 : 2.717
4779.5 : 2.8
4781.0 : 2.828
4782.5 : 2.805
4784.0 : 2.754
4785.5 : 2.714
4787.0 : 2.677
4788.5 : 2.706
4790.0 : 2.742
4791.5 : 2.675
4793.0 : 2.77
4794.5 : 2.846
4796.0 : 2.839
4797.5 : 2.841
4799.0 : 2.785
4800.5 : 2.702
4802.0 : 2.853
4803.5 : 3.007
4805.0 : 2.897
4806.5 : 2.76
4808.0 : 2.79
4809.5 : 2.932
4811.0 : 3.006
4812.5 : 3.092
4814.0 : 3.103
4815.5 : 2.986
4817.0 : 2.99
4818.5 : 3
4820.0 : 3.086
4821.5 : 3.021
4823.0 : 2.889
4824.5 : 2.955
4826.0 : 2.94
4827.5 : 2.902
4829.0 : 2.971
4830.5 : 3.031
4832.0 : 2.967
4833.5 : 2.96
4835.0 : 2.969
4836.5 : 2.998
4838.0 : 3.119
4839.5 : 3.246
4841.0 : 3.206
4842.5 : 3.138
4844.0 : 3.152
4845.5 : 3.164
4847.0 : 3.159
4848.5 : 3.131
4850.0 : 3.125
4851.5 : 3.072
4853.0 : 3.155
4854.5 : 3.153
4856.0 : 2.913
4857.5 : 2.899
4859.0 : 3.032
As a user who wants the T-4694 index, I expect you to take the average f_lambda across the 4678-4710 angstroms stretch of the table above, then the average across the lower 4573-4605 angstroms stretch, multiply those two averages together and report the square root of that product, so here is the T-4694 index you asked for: 2.89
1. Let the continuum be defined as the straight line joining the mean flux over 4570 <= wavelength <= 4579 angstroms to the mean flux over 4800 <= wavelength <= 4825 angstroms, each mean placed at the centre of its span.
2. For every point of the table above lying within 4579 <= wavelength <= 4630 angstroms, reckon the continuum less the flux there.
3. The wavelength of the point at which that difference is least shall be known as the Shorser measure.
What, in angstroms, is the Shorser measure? 4586.0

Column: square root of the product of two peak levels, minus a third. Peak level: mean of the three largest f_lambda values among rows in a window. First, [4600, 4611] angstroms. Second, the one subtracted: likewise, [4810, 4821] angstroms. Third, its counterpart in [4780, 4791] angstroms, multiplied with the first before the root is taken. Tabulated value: -0.25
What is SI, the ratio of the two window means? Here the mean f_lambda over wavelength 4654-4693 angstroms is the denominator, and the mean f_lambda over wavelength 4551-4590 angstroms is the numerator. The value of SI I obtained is 1.09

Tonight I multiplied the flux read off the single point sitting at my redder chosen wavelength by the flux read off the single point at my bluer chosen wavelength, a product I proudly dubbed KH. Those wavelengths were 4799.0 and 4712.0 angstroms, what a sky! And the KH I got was 7.9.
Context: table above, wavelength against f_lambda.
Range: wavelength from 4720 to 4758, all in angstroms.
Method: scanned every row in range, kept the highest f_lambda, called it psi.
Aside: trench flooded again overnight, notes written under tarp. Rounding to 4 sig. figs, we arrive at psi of 2.946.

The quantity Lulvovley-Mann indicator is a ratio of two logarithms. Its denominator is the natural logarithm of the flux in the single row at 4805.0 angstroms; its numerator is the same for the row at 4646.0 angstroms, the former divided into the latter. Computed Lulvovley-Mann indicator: 1.04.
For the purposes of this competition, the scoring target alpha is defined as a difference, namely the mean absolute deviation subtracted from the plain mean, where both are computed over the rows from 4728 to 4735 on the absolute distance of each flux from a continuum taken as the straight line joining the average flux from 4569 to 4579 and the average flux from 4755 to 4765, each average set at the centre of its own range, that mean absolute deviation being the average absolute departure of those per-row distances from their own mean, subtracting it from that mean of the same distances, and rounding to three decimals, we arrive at 0.022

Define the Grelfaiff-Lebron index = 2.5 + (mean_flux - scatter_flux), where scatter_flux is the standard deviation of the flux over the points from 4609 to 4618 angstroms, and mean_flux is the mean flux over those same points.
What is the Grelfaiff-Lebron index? 5.29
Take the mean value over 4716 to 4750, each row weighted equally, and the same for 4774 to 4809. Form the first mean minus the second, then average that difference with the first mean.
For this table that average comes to 1.38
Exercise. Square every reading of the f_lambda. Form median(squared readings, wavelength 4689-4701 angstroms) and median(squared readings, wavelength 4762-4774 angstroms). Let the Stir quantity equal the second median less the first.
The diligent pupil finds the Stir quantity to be 0.3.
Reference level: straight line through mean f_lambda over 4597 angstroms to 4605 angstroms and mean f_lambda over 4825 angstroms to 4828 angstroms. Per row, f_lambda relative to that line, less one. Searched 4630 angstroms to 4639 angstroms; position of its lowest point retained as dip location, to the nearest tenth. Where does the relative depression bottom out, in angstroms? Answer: 4631.0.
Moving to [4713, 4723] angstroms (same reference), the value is 4718.0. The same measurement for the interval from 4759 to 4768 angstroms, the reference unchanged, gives 4763.0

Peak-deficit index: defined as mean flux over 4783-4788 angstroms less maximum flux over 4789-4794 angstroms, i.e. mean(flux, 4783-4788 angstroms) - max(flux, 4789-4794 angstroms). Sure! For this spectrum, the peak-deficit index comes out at -0.1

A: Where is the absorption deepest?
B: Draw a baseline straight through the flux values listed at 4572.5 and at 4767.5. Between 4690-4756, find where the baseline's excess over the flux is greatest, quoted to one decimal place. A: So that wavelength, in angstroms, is 4700.0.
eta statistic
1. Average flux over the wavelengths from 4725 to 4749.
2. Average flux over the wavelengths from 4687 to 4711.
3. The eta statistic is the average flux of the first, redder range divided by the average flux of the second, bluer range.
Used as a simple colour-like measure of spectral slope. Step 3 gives 1.003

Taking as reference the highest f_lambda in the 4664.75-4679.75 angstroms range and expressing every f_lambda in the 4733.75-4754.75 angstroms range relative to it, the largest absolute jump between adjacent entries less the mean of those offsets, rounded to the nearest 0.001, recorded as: 0.336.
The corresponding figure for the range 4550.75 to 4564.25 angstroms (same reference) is -0.028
